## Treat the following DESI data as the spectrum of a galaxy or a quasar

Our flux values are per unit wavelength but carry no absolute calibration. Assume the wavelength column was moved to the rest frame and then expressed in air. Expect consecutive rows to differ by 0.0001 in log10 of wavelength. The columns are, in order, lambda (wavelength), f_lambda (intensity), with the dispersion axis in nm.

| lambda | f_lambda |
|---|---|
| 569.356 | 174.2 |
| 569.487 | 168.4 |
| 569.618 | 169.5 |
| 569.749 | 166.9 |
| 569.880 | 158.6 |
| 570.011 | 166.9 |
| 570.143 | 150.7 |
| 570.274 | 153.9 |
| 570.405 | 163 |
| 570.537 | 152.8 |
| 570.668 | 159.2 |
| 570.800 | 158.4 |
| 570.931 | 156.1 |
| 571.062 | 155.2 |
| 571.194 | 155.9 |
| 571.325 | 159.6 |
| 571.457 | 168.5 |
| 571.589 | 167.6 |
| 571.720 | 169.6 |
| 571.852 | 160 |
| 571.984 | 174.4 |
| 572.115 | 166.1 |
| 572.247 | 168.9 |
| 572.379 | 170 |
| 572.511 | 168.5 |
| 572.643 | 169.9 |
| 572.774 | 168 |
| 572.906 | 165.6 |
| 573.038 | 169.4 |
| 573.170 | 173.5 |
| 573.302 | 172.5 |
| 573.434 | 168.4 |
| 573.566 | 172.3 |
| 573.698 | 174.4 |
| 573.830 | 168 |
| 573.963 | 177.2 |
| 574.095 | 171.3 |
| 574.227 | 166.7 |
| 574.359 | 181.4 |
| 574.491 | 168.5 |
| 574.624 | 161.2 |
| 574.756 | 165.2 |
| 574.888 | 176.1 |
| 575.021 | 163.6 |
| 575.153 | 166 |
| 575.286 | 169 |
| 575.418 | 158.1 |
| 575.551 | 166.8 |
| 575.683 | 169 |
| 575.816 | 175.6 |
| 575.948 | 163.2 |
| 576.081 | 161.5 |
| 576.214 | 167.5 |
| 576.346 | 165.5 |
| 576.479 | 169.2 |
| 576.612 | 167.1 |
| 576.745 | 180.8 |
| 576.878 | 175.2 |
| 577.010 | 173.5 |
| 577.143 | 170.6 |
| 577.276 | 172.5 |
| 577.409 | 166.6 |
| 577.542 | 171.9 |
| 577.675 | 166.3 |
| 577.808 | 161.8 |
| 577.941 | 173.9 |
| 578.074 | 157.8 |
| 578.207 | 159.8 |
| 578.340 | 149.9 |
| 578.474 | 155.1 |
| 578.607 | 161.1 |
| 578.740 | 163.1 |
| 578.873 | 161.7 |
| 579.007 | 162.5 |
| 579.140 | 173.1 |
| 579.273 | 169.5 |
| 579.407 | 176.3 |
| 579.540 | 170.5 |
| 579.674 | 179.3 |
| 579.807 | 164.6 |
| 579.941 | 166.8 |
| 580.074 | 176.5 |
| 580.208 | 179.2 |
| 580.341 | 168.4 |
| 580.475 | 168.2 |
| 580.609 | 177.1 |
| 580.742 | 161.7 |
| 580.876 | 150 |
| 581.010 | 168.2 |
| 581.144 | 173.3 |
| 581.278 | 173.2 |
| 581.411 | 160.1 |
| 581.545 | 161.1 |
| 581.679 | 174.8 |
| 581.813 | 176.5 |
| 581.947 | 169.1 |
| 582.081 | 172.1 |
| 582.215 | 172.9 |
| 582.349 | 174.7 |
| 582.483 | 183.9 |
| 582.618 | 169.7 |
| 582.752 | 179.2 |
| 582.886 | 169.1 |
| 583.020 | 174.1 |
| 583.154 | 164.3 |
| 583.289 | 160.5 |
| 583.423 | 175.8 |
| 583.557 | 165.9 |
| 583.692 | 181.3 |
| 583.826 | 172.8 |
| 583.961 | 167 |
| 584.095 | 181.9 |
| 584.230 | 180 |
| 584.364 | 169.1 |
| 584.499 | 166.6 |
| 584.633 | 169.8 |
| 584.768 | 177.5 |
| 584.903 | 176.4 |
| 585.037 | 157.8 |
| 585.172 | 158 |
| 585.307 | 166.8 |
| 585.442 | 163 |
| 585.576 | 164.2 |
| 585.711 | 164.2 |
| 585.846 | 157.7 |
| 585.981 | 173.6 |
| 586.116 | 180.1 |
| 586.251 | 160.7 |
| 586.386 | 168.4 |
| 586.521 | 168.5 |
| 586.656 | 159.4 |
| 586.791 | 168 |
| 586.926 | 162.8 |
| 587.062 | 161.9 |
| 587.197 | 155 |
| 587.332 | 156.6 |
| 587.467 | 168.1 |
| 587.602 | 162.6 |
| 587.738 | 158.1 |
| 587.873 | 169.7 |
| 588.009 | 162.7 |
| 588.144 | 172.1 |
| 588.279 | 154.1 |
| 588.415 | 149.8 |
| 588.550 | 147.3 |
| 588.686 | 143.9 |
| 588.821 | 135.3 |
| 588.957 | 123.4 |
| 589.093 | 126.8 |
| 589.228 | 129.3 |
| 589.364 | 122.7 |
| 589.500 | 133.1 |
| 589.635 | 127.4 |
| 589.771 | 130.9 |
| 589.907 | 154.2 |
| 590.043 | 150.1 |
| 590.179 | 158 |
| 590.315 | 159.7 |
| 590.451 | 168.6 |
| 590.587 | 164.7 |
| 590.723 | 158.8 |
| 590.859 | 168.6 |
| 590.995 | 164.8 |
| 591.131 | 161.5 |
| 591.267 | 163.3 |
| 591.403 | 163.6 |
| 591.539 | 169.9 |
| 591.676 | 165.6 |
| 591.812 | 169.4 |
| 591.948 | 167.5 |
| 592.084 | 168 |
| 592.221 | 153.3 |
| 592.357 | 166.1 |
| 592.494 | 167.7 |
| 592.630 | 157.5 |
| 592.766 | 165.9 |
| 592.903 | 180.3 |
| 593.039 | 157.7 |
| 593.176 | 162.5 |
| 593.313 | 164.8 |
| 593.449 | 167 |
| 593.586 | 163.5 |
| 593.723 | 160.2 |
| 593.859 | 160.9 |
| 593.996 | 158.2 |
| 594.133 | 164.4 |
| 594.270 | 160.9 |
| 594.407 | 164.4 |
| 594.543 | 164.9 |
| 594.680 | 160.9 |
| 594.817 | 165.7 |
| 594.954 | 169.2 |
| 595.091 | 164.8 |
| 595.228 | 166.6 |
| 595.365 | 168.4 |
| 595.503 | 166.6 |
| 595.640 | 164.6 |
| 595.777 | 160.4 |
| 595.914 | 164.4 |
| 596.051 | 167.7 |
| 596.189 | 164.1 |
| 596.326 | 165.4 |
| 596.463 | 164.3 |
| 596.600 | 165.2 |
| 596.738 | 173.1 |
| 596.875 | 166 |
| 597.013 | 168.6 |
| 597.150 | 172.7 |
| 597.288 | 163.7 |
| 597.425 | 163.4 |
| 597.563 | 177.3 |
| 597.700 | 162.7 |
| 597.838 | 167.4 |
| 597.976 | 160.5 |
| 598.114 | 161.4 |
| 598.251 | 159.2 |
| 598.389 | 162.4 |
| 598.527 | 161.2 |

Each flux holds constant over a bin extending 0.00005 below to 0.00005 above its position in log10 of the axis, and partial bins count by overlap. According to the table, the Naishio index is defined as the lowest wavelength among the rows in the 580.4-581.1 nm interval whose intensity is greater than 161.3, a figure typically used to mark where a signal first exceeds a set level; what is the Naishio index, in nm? 580.475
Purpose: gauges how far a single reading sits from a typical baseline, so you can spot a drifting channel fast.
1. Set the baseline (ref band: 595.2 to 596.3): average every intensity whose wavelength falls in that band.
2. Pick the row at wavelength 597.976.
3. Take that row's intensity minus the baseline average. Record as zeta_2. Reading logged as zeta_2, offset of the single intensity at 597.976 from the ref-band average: -5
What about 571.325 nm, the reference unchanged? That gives -6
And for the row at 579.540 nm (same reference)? 5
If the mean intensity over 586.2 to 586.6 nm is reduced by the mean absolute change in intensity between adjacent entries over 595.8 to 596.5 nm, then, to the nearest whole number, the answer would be 164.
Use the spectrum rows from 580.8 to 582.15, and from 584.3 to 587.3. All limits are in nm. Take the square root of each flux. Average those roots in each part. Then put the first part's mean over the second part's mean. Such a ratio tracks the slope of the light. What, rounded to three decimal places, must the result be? 1.006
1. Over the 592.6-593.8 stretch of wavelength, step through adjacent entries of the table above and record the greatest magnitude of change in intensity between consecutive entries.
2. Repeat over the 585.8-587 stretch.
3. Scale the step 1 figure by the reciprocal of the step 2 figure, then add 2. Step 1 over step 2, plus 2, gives 3.16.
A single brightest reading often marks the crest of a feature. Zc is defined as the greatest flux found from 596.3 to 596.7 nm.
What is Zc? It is 165.4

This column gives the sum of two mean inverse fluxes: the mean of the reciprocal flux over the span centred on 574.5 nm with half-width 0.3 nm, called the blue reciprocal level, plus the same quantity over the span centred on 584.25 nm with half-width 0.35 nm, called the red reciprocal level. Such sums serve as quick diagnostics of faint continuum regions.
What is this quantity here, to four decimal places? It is 0.0117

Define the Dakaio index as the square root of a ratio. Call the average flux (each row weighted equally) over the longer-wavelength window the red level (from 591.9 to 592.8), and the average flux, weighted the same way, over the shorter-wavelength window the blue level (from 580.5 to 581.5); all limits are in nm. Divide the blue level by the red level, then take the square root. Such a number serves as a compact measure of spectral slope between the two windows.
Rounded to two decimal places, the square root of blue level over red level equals 1.01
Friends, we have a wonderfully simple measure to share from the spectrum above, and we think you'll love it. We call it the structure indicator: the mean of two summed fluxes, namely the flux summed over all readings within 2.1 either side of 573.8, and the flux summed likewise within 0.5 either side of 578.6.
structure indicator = 3264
